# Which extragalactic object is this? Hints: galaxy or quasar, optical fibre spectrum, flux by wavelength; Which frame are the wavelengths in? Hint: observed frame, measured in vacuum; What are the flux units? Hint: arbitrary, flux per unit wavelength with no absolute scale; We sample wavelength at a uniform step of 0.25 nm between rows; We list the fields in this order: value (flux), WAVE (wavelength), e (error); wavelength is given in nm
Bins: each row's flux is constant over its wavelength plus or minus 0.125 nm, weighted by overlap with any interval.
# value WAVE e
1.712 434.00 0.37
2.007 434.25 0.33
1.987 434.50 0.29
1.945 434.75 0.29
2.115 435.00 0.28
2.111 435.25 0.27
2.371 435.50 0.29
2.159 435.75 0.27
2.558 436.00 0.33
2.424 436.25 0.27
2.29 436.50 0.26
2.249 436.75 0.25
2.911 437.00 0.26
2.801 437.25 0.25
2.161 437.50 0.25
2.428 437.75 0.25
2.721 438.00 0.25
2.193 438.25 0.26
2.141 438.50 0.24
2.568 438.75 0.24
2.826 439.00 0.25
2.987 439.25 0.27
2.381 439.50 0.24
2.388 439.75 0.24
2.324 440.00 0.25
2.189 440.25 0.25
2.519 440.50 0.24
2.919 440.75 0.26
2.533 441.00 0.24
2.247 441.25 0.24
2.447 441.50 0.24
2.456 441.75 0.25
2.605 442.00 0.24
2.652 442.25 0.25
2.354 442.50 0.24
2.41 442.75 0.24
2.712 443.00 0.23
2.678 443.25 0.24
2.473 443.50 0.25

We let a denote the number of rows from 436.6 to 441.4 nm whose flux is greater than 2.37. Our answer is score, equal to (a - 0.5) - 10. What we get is 1.5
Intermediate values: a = 12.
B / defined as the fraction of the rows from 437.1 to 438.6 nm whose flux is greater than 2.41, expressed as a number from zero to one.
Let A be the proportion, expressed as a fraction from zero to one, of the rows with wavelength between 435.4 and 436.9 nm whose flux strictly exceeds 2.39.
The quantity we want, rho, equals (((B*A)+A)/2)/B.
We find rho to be 0.50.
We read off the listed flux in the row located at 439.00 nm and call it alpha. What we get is 2.826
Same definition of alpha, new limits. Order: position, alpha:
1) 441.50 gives 2.447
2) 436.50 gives 2.29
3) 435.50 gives 2.371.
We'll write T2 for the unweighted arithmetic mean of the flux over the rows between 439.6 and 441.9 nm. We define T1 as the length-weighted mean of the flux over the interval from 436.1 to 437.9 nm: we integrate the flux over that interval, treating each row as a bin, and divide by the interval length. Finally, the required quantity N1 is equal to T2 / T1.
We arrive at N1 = 0.990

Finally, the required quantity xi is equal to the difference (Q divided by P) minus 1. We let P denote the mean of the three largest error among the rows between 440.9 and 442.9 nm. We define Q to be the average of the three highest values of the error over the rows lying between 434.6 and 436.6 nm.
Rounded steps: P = 0.247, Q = 0.303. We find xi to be 0.23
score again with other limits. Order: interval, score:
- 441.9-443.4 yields -5.5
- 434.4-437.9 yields -4.5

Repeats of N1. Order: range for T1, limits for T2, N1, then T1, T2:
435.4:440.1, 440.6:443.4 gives 1.032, 2.469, 2.55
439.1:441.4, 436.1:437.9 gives 0.986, 2.502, 2.47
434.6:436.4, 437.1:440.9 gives 1.119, 2.238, 2.50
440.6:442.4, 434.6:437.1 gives 0.908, 2.548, 2.31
